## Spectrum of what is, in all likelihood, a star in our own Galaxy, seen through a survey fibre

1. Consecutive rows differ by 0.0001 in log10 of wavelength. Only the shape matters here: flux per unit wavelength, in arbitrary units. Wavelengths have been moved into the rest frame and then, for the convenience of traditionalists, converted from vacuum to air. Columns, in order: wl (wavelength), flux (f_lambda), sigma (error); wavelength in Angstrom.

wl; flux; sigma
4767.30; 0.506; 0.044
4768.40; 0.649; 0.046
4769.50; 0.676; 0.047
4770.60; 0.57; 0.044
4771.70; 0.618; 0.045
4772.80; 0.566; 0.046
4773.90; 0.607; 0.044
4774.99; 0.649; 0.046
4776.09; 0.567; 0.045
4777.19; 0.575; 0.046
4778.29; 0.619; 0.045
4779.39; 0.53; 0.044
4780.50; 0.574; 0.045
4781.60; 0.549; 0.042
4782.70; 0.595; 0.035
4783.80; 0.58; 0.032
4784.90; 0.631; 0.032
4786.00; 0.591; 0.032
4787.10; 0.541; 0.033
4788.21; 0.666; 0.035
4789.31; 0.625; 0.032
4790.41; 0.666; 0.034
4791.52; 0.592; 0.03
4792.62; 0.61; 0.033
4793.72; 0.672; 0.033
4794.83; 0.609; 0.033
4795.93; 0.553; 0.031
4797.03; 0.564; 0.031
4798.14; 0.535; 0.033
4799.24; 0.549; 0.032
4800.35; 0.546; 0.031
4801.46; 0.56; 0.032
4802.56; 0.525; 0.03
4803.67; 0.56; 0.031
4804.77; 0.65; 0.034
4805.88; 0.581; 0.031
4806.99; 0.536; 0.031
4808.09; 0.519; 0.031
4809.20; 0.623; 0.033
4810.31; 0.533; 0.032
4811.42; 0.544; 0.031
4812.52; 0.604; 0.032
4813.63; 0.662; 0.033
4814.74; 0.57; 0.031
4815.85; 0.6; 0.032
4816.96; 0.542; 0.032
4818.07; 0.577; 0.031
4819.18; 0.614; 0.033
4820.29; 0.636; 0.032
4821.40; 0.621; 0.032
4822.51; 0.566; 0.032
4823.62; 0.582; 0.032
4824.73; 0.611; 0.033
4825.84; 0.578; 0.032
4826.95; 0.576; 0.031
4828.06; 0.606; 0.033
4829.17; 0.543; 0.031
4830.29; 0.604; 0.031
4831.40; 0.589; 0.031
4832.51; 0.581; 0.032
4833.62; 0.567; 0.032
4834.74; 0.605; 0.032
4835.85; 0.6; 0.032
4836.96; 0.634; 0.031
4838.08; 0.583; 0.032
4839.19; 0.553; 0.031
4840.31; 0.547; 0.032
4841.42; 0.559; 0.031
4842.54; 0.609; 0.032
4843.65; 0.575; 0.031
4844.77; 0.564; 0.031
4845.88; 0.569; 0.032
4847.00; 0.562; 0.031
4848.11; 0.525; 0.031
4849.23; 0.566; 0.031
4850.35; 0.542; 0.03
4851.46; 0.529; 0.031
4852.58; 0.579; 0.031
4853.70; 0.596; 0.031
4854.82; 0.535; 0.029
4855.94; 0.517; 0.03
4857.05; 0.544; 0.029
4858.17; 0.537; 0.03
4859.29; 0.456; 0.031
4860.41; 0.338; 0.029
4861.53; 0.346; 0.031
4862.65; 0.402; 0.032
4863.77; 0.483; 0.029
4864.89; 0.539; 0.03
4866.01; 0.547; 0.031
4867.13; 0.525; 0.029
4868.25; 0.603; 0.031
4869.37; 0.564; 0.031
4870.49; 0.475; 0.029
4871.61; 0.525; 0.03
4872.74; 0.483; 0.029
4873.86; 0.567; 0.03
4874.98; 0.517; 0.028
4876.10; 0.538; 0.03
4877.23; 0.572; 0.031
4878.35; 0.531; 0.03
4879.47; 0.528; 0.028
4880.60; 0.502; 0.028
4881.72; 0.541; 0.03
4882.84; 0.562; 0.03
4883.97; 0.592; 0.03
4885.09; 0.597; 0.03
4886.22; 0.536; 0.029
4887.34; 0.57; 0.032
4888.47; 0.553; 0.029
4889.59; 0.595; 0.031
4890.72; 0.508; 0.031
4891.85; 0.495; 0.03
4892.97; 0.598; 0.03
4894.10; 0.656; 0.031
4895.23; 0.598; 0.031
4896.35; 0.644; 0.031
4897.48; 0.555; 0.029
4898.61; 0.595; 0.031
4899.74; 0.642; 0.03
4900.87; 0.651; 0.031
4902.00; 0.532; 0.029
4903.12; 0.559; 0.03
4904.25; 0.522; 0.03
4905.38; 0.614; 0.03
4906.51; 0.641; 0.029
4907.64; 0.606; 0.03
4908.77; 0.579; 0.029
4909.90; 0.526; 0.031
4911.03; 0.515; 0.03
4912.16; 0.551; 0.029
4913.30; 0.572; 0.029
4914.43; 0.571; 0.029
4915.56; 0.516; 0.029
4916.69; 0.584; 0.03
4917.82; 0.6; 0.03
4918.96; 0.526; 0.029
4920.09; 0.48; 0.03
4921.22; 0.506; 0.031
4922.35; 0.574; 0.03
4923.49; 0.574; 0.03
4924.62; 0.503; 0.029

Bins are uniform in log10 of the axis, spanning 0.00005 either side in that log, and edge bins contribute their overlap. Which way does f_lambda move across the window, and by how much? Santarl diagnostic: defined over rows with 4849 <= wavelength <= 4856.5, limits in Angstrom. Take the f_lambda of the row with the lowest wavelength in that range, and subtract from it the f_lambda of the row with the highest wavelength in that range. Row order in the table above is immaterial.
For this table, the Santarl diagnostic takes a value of 0.049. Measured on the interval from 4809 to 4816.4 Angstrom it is 0.023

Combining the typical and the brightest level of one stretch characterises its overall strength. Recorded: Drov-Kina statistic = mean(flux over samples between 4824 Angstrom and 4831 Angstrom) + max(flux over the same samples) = 1.20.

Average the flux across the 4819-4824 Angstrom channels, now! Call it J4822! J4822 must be 0.604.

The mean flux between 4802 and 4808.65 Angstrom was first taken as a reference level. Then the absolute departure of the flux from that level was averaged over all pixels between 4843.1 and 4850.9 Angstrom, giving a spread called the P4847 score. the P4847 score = 0.012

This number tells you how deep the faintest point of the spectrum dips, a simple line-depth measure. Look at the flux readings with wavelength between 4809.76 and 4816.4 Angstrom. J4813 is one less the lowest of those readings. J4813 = 0.467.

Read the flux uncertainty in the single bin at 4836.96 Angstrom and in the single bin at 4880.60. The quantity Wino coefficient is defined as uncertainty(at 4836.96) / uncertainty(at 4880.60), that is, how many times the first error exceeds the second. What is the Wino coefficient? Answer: 1.11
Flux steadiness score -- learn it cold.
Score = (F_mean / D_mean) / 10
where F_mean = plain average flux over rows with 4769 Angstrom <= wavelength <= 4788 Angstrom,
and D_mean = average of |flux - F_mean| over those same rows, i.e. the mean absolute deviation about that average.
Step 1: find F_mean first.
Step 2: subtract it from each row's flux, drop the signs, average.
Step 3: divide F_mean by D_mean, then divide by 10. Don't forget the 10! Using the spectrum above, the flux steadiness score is 1.9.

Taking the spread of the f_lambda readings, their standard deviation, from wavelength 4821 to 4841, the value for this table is 0.025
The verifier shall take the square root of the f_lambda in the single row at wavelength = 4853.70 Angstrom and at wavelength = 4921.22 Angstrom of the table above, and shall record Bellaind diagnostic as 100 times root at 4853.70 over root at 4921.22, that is 109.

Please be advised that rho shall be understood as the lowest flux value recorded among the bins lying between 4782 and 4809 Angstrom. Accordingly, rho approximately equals 0.519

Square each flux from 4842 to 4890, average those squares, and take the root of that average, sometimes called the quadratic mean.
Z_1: 0.537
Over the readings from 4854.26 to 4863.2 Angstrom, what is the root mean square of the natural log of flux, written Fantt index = 0.82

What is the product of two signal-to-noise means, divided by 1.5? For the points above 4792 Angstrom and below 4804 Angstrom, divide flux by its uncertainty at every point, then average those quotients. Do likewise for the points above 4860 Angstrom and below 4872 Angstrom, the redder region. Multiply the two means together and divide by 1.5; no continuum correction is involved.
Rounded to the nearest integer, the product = 193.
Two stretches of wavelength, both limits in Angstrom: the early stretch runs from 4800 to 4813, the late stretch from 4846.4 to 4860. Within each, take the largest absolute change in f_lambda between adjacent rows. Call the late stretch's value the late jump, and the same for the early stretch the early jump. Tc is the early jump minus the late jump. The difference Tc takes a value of 0.023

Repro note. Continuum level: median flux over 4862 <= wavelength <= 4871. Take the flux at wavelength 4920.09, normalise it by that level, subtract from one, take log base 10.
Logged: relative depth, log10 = -1.01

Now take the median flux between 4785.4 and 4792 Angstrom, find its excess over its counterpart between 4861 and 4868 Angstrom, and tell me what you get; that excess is 0.10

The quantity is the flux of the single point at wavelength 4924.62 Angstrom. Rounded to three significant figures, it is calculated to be 0.503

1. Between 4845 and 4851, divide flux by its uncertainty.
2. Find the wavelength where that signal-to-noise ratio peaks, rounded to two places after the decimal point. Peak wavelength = 4849.23 Angstrom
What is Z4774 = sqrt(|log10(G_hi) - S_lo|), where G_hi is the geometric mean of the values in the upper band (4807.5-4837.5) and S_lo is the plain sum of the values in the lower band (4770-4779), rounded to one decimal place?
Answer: 2.2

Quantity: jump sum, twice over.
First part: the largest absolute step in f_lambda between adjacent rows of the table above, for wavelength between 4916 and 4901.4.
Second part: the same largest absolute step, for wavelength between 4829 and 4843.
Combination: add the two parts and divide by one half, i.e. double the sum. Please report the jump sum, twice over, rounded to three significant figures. 0.306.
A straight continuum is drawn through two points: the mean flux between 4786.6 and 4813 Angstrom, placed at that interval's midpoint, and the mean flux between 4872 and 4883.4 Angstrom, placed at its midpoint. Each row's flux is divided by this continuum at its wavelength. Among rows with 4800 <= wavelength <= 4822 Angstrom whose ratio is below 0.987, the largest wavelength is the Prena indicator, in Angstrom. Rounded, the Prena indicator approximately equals 4816.96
